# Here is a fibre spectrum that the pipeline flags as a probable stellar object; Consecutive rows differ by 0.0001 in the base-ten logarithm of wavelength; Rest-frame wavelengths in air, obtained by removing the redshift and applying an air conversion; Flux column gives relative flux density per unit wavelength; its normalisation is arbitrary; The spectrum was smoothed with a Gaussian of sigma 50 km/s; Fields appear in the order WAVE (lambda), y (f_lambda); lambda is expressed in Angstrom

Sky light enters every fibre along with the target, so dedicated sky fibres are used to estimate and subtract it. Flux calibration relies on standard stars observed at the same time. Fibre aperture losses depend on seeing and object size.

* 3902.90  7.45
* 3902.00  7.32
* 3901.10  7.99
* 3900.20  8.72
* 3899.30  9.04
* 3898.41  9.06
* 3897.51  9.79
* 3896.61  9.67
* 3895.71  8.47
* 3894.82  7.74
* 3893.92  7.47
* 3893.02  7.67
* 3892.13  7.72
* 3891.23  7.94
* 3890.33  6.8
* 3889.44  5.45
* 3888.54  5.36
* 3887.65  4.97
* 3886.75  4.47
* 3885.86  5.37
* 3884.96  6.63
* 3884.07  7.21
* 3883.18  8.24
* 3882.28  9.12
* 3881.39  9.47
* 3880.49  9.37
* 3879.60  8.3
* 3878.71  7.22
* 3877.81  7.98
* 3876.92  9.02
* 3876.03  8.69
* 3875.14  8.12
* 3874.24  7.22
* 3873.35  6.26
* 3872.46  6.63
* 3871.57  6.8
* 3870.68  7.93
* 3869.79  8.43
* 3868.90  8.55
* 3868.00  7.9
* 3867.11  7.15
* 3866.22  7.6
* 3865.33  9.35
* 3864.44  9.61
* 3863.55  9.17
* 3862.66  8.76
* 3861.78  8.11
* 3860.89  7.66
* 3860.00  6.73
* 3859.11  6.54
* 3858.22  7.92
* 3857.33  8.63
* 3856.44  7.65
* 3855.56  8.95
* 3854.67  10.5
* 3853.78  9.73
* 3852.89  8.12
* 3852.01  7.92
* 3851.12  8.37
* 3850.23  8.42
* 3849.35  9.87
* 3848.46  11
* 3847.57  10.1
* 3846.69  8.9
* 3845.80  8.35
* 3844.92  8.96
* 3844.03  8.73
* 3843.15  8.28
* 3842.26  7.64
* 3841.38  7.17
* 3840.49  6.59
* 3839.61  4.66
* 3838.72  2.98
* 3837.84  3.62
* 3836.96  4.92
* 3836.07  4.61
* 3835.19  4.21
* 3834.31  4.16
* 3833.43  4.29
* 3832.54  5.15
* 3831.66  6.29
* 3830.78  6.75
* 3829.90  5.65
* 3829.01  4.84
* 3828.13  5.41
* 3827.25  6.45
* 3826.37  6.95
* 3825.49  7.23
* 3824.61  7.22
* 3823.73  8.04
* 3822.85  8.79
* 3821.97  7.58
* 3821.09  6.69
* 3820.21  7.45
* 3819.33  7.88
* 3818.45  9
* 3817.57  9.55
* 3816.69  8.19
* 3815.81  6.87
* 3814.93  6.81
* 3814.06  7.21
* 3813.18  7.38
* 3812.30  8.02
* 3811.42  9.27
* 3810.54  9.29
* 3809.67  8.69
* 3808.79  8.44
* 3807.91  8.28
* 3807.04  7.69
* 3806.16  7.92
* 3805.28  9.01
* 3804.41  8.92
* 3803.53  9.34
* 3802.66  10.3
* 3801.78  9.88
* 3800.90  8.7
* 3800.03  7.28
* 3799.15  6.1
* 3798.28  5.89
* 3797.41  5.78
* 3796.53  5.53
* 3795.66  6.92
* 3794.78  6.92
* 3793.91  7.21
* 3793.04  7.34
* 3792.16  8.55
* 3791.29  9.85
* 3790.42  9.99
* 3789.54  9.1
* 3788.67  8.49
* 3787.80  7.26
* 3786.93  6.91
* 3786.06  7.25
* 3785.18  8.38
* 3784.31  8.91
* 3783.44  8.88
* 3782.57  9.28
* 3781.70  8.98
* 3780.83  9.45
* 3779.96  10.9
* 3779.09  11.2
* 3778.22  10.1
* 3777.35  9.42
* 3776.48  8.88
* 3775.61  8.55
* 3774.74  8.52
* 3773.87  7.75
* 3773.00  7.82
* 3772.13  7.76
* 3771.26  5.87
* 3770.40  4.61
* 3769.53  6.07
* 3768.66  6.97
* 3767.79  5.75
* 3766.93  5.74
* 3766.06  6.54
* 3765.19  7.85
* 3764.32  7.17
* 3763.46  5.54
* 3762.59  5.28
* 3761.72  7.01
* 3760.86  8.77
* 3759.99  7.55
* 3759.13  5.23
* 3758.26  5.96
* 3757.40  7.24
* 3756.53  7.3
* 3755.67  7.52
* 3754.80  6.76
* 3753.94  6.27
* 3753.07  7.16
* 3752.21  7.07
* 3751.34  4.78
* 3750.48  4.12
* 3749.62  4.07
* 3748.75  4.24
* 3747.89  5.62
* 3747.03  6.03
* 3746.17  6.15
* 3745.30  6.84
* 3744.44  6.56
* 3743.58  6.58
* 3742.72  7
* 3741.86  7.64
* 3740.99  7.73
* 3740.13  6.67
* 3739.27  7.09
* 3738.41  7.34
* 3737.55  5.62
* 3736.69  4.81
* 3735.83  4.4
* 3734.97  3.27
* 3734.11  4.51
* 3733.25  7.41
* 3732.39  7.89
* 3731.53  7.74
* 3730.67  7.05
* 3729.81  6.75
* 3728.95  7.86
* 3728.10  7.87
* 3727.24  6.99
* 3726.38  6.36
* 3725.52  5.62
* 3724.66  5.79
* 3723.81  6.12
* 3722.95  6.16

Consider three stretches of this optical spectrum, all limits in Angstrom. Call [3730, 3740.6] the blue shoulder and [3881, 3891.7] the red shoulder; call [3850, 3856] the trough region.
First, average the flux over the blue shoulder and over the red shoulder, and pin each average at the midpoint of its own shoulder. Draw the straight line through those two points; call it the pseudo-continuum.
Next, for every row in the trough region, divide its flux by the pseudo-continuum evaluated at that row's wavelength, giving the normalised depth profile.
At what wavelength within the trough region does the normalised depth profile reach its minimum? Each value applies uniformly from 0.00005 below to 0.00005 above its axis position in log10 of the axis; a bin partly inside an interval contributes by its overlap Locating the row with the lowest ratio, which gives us 3852.01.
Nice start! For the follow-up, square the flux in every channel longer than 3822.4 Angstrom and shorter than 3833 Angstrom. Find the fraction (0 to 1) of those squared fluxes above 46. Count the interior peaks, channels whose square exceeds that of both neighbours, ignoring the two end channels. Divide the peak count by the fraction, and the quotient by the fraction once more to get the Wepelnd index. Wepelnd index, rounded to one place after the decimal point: 11.5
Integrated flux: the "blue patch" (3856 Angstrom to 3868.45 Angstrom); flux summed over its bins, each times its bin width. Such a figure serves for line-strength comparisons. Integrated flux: 100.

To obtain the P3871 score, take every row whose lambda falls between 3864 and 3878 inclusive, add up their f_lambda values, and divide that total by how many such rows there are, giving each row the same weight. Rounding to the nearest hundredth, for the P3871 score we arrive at 7.95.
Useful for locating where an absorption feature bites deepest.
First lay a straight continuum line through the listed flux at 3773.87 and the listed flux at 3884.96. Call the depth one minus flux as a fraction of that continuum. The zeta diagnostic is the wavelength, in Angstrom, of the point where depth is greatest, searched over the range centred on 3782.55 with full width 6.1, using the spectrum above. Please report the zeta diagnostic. 3785.18 Angstrom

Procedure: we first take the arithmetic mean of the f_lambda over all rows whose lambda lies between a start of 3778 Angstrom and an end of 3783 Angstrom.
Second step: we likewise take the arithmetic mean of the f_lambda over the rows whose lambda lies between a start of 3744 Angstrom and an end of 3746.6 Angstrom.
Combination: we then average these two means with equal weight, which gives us 8.25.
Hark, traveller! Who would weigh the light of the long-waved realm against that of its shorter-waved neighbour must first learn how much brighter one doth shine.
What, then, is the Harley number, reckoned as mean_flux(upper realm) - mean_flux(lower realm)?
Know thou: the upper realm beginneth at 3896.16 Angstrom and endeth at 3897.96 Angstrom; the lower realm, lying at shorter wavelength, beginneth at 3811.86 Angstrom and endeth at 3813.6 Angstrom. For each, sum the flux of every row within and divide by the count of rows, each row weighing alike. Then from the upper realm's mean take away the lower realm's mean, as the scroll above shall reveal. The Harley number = 2.0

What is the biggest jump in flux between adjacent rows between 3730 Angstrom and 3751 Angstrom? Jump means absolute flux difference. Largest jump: 2.9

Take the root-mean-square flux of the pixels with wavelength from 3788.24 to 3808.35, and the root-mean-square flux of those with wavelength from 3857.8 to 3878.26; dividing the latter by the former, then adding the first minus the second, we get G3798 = 1.2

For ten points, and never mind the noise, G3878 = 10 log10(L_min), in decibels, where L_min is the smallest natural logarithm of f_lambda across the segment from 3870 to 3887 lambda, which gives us 1.8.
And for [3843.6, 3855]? 3.2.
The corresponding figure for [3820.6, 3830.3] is 2.0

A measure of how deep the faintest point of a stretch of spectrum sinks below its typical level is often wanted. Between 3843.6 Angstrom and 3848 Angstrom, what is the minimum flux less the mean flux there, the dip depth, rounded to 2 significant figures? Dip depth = -0.66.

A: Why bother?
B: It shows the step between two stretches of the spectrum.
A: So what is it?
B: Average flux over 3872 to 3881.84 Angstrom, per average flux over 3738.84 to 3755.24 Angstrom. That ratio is 1.29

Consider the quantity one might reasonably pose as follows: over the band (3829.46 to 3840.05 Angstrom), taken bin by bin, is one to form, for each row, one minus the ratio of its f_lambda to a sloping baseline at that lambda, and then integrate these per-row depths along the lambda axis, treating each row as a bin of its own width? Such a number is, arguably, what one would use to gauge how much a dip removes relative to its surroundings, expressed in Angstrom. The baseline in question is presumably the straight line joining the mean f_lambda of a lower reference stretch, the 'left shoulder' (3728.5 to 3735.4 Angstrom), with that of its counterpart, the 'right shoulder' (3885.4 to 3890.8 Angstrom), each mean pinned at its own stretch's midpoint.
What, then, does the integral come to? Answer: 1.9 Angstrom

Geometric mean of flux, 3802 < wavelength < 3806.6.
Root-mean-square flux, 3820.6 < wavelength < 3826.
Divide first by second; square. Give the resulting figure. 1.4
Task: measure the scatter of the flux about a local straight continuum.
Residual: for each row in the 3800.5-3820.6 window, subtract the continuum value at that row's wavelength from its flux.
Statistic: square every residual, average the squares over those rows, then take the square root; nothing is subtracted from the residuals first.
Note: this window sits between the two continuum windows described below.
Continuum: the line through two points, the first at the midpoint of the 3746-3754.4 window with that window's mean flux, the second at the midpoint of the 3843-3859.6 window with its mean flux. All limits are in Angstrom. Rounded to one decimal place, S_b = 1.4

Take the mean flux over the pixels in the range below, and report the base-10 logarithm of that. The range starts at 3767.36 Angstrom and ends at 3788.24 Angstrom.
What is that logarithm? 0.911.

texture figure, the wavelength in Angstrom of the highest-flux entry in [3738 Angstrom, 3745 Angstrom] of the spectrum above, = 3740.99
